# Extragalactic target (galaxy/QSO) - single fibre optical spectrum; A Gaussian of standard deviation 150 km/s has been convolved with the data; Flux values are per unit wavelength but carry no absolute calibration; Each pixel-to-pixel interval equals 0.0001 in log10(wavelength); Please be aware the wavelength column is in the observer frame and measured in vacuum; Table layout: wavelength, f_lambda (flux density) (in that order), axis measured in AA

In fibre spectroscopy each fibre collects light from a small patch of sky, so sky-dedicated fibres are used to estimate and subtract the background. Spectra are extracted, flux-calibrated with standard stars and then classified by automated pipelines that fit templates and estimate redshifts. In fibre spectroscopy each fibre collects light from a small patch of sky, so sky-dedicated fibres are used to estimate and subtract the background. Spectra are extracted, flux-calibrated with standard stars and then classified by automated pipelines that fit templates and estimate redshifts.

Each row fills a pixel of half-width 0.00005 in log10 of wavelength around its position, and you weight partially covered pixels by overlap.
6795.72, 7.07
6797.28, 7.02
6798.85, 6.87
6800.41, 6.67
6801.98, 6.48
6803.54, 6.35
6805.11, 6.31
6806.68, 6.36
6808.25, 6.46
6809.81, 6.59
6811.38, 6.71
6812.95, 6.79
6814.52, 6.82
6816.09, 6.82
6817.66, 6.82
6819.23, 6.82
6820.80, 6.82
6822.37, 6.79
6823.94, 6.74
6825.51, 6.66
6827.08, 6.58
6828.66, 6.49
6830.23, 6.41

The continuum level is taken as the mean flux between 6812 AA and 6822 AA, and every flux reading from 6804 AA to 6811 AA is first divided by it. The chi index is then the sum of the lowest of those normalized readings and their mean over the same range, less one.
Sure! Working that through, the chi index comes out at 0.87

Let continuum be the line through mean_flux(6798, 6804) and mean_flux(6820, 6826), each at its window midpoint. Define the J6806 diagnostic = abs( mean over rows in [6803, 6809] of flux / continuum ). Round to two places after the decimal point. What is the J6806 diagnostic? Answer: 0.96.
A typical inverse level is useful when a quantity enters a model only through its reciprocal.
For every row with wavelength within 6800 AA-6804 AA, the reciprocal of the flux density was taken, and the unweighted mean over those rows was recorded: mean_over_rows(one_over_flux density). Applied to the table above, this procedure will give 0.154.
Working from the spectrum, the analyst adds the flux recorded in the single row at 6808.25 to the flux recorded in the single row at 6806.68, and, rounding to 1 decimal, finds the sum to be 12.8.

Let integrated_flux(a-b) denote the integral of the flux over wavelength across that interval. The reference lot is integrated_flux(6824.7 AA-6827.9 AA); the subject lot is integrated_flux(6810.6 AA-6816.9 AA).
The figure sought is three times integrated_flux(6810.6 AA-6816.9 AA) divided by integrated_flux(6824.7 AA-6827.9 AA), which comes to 6.1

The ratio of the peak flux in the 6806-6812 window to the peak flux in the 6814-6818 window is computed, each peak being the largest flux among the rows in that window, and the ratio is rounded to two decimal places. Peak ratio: 0.98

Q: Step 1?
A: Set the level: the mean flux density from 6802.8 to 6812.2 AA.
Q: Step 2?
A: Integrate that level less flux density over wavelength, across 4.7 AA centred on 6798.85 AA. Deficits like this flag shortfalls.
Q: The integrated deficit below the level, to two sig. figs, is -1.8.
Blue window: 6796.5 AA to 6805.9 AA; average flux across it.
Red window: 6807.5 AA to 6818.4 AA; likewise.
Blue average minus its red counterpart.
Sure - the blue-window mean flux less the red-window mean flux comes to -0.10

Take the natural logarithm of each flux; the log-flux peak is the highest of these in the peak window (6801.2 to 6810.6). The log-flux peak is 1.89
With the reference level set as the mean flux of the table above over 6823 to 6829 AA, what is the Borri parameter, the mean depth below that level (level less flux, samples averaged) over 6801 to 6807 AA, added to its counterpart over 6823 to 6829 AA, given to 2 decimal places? 0.24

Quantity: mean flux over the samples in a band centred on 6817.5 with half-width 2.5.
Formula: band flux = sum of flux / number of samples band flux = 6.82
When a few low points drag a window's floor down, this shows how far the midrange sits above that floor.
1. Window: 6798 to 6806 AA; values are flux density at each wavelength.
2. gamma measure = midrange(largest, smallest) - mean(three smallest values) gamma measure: 0.21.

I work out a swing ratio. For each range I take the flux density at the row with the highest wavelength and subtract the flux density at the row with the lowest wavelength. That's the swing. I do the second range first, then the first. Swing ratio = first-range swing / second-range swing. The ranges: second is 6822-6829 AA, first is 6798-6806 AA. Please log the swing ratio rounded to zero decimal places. 2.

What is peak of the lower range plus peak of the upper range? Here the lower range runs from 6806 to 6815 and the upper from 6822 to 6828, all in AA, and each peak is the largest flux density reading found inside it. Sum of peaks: 13.6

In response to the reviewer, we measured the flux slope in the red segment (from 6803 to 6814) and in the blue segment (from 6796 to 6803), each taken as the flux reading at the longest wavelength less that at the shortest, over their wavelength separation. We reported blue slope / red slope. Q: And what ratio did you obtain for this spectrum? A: -2.5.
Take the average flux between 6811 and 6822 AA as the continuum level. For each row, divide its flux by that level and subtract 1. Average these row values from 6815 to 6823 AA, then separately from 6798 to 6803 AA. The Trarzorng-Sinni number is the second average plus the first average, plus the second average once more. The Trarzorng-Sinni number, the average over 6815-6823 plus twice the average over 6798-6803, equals -0.04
